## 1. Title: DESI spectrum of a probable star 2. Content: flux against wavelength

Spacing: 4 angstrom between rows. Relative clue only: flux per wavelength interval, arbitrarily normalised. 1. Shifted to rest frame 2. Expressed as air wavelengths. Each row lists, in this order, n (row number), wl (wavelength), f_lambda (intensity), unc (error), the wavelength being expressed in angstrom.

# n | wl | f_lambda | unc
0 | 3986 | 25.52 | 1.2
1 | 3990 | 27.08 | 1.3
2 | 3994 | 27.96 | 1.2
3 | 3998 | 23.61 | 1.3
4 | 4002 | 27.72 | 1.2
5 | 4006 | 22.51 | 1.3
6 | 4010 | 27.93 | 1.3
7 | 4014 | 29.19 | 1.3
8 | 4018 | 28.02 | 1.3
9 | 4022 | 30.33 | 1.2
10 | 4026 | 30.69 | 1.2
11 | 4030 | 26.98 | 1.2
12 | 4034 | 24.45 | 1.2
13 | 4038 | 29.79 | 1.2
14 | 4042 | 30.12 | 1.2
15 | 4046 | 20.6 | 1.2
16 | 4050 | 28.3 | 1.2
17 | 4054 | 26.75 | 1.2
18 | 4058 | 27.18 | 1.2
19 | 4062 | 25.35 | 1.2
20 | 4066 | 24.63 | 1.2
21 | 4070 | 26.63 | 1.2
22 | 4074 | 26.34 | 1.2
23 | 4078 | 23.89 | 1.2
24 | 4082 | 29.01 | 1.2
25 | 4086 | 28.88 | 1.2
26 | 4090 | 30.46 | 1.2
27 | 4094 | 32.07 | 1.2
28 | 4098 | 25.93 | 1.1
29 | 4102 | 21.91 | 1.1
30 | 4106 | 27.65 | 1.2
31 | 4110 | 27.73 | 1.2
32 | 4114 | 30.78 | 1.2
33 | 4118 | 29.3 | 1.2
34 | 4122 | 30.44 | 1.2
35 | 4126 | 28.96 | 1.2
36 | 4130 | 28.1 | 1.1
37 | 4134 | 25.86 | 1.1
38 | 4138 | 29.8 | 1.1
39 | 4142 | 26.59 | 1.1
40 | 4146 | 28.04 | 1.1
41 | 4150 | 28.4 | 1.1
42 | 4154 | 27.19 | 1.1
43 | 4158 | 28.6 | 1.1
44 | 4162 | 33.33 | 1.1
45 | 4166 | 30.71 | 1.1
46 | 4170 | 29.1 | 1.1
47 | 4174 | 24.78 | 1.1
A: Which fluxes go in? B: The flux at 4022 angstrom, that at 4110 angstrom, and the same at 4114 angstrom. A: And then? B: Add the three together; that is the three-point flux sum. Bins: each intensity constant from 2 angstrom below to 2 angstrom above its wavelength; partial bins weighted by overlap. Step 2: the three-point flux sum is 88.8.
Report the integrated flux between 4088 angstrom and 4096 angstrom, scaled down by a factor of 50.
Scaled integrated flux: 5.00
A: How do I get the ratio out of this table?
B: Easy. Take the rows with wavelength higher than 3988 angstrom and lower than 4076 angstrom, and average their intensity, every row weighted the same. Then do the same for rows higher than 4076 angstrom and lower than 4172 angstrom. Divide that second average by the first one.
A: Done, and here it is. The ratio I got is 1.06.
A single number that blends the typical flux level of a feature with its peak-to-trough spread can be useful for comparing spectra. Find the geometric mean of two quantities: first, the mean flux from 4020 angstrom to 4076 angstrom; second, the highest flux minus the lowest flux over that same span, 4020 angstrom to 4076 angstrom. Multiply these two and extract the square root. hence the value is 16.5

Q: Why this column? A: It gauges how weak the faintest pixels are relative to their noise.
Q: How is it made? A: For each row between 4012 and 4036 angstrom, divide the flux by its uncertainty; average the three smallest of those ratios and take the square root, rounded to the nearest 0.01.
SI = 4.63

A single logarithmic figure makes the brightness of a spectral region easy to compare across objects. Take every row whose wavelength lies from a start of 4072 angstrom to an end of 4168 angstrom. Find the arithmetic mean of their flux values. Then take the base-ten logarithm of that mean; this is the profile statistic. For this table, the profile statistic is 1.45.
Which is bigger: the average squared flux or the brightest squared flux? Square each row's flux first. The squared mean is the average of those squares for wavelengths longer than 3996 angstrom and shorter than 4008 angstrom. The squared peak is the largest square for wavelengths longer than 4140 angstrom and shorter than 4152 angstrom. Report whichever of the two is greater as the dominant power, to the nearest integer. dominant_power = 807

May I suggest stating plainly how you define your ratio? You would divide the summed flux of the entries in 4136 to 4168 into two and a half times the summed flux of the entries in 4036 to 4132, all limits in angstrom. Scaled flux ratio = 7.1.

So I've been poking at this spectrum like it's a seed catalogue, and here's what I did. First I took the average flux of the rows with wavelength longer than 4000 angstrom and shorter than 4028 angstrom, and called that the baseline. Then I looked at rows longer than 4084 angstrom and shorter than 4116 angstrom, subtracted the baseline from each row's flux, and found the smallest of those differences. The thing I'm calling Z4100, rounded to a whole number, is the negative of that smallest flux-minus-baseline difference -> 6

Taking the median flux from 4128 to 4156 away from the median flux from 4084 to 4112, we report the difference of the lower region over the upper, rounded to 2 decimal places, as -0.31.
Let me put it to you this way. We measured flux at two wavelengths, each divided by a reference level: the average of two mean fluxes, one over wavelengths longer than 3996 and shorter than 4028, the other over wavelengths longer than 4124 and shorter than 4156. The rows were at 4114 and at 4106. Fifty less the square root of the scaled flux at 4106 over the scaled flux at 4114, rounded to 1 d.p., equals 49.1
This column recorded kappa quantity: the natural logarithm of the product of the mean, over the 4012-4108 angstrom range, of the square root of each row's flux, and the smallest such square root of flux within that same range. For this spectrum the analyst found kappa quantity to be 3.16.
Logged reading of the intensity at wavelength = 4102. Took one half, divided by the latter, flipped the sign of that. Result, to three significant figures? -0.0228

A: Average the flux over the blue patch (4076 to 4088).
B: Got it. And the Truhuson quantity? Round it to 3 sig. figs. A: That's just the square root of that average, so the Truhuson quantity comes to 5.22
